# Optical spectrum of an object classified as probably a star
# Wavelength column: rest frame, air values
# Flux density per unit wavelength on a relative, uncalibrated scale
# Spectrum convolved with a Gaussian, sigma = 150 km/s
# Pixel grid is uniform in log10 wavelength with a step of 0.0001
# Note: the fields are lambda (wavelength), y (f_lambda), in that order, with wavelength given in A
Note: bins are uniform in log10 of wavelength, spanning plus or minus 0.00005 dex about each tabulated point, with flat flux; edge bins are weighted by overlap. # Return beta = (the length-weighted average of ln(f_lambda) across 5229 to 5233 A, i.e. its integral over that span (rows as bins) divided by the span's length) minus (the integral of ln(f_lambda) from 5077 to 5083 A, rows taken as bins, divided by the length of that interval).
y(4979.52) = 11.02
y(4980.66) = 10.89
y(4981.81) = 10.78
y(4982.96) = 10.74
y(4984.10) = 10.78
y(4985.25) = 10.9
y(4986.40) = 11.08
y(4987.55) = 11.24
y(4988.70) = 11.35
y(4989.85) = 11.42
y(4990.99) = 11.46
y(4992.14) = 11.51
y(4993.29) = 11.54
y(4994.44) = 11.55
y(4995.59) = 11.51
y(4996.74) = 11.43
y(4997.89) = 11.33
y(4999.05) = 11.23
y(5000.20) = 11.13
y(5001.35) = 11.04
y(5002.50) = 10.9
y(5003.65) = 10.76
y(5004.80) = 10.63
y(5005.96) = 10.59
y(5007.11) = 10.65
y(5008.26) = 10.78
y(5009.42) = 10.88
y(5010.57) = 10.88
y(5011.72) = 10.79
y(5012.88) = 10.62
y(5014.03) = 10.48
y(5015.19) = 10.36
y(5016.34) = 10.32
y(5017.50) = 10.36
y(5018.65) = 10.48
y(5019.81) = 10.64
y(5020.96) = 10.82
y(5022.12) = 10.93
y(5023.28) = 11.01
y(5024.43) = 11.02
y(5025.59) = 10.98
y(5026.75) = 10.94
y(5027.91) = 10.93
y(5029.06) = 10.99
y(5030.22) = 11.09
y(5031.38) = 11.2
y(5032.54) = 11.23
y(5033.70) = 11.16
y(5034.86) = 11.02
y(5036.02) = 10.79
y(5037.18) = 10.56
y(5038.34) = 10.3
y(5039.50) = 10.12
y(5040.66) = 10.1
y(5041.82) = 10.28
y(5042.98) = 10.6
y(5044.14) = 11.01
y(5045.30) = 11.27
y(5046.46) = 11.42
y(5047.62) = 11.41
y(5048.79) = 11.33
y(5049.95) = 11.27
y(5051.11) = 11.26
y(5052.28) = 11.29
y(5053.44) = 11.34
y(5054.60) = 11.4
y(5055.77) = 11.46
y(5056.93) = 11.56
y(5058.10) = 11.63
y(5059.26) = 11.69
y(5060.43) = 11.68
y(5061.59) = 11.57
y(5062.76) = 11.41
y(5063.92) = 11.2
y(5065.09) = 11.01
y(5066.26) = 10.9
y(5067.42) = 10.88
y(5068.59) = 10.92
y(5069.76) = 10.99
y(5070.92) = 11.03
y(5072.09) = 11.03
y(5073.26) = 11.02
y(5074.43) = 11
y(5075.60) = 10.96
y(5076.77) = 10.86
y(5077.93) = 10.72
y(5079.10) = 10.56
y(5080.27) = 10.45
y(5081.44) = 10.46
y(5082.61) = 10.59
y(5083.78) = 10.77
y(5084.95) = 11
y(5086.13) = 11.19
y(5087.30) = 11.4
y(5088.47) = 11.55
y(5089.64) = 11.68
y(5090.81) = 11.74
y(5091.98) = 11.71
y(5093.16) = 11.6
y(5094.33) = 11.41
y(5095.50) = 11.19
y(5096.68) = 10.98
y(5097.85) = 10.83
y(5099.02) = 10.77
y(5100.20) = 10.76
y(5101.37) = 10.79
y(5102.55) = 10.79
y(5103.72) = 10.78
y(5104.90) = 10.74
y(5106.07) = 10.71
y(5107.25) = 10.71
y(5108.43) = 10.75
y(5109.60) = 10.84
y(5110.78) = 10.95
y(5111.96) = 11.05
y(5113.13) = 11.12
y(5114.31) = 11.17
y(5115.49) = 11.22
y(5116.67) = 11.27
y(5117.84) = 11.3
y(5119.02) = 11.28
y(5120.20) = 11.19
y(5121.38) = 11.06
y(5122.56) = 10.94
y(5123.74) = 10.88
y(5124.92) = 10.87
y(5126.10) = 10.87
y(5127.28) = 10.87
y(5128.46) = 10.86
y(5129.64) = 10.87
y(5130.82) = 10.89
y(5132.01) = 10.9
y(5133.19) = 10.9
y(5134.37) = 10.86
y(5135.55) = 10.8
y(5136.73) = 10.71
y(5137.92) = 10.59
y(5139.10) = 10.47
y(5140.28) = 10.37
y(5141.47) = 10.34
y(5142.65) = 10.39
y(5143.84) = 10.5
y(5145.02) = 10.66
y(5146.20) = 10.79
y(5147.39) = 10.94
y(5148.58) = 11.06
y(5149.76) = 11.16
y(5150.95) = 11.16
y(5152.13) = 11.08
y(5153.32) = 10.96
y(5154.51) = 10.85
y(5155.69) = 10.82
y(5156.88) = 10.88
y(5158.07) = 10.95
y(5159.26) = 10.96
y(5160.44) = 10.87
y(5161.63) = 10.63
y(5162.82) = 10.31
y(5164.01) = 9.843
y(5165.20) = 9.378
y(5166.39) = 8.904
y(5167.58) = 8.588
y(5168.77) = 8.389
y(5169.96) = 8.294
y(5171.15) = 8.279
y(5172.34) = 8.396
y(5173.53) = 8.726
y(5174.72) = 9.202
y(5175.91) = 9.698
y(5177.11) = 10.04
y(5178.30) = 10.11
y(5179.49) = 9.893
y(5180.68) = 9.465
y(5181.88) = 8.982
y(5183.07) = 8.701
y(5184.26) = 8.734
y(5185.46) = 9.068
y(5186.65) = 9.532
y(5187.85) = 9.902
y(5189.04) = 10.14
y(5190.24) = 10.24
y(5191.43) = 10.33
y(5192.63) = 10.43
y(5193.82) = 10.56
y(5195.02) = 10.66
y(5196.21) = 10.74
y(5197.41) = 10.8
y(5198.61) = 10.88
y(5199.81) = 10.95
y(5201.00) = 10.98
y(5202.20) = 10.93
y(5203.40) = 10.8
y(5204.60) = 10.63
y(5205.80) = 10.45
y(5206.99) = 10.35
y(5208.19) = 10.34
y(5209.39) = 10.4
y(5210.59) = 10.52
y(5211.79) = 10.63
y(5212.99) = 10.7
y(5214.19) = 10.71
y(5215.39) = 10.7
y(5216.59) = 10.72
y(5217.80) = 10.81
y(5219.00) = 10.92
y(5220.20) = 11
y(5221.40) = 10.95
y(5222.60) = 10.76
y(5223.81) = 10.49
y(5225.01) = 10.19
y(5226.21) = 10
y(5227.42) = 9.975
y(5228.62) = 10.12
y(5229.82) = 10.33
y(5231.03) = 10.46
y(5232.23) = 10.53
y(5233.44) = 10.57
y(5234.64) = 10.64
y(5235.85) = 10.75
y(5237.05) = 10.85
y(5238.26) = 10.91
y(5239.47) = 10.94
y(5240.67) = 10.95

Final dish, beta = -0.02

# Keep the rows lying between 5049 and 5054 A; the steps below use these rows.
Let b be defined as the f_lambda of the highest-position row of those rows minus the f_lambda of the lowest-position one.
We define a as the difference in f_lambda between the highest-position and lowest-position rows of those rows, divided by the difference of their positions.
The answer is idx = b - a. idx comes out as 0.0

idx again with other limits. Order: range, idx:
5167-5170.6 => -0.2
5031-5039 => -0.8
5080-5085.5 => 0.4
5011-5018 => -0.4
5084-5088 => 0.2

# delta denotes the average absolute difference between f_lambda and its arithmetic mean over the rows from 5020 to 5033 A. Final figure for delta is 0.09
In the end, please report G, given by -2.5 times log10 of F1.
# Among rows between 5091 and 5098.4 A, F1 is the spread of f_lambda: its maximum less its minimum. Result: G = 0.14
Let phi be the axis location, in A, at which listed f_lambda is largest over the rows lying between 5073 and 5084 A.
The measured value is 5073.26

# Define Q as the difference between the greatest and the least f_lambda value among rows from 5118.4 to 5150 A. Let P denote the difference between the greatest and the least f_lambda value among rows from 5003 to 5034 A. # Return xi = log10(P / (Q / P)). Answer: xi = -0.1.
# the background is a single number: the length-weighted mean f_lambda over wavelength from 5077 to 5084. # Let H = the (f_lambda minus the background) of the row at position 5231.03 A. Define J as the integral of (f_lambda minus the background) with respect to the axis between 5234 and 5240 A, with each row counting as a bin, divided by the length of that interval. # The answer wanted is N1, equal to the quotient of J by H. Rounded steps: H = -0.15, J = 0.2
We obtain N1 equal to -1.4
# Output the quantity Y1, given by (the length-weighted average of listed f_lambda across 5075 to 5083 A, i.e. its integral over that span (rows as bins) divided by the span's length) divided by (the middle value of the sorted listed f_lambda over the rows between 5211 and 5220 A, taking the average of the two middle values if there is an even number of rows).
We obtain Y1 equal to 1.00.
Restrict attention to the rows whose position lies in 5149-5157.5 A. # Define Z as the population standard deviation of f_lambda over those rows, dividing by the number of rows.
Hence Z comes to 0.1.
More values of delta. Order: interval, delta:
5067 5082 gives 0.18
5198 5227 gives 0.22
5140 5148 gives 0.19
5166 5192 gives 0.62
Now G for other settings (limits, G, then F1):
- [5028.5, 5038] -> 0.43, 0.67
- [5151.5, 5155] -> 1.60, 0.23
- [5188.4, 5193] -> 1.34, 0.29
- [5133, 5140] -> 0.92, 0.43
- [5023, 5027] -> 2.74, 0.08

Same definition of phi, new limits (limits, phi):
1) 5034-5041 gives 5034.86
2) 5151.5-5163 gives 5152.13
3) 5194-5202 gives 5201.00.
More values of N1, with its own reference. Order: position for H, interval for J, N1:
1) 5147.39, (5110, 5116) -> 1.5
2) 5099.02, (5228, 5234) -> -1.3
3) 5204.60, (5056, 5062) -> 48.2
